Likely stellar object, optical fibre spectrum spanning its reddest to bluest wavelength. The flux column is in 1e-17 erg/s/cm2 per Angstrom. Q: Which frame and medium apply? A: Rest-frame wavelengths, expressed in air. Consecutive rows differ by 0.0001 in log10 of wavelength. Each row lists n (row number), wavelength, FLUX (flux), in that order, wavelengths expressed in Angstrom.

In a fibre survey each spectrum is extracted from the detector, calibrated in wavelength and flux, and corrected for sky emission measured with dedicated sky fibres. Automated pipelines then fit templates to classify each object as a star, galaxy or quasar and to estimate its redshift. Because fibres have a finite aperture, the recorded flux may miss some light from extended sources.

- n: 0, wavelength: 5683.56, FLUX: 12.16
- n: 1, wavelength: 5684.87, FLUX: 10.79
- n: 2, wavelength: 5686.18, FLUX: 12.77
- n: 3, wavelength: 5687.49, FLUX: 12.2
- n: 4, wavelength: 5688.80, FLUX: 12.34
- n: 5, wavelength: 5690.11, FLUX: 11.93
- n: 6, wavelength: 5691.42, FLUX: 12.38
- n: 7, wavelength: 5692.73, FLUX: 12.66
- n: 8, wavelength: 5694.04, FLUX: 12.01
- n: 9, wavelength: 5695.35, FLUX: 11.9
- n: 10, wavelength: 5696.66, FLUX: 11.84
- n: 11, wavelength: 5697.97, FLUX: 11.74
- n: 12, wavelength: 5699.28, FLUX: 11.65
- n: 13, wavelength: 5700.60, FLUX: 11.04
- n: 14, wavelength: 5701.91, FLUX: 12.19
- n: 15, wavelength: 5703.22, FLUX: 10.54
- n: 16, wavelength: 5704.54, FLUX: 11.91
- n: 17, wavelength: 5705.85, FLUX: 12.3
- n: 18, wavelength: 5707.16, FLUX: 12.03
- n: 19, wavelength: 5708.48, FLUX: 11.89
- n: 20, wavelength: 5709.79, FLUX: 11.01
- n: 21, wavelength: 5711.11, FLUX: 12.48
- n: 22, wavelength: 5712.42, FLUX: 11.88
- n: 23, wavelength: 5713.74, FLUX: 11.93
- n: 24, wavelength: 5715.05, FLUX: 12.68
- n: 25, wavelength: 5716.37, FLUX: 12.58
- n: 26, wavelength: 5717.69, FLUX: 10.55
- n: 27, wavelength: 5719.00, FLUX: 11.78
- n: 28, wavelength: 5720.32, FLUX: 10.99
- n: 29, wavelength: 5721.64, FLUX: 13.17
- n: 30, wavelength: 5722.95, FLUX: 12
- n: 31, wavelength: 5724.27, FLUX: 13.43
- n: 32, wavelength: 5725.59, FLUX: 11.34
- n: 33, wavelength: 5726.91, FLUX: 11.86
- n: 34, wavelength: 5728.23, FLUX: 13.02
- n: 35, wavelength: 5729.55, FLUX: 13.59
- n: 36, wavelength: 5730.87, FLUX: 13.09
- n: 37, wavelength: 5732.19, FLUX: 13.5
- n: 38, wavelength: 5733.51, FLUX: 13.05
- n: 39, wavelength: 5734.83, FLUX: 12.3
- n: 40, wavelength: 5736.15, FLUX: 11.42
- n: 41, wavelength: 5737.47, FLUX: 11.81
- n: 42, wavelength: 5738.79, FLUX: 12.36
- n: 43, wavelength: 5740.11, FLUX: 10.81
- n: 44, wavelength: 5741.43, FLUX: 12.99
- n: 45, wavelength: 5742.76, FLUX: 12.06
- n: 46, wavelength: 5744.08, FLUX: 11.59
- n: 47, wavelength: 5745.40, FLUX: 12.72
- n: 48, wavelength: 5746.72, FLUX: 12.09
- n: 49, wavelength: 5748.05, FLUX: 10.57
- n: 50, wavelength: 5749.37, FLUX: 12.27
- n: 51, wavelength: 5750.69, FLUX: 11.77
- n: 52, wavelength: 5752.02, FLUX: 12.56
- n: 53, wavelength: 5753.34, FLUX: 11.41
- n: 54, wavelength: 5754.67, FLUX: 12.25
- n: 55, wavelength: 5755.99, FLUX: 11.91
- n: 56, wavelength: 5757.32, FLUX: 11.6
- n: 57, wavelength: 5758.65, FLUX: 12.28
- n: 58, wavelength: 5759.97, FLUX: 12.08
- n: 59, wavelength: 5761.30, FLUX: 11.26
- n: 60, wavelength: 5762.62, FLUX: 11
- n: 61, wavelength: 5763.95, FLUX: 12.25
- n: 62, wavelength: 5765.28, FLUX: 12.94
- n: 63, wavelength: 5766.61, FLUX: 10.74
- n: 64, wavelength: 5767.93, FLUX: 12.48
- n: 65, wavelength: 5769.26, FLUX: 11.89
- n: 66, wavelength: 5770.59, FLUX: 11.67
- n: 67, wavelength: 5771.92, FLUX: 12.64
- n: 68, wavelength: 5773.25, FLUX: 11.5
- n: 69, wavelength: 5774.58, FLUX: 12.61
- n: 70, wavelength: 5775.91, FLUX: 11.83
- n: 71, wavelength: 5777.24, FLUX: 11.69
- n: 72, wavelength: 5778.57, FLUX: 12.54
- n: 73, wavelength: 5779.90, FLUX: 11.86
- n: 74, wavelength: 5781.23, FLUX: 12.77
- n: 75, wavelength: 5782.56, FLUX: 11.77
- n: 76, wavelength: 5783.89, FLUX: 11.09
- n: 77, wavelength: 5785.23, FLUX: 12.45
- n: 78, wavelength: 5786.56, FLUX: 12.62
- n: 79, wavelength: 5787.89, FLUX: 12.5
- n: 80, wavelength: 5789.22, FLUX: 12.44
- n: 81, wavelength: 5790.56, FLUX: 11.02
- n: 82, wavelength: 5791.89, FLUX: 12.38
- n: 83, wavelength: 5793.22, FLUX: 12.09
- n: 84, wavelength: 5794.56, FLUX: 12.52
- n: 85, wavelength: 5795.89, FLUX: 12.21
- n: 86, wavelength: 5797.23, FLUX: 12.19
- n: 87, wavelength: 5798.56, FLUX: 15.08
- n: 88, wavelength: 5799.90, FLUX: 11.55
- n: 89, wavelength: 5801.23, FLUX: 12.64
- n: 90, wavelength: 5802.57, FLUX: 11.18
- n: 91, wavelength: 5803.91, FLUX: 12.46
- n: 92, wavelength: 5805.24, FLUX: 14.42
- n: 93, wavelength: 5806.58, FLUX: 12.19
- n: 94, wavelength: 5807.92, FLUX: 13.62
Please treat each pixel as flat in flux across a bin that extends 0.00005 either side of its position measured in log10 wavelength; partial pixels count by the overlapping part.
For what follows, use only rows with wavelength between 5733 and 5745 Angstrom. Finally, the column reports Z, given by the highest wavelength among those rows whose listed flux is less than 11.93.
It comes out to 5744.08 Angstrom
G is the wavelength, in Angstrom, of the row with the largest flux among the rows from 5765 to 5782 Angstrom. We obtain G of 5765.28 Angstrom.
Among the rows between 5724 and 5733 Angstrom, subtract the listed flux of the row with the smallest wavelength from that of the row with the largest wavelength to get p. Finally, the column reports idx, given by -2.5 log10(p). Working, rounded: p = 0.07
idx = 2.9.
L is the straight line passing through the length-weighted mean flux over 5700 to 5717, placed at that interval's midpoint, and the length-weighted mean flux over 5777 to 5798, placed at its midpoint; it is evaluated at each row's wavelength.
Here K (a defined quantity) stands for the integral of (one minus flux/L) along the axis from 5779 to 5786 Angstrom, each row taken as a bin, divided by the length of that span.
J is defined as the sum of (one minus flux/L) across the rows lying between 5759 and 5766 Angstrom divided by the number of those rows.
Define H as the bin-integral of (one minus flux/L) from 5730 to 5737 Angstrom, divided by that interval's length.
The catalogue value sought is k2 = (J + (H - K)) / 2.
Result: -0.028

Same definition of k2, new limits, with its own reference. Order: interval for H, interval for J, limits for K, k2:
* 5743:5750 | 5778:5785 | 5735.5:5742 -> 0.007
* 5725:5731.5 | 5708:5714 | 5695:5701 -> -0.033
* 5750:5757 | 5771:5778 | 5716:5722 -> -0.003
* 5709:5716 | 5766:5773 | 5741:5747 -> 0.015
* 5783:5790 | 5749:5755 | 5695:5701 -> -0.010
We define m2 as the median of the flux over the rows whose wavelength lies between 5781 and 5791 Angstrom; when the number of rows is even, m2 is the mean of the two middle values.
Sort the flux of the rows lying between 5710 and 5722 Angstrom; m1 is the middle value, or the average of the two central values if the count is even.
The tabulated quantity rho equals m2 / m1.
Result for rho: 1.04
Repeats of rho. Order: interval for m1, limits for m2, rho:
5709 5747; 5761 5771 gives 0.97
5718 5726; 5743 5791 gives 1.01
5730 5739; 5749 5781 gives 0.96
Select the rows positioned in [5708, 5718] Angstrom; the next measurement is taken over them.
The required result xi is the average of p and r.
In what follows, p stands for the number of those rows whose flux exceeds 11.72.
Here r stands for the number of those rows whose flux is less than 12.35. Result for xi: 5.5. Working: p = 6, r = 5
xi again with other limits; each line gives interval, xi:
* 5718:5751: 17.0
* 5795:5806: 5.0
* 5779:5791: 5.5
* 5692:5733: 22.5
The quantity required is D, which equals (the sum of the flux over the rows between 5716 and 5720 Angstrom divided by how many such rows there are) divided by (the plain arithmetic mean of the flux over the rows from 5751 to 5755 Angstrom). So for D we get 0.96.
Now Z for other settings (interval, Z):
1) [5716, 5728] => 5726.91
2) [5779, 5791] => 5790.56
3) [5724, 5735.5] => 5726.91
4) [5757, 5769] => 5766.61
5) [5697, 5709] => 5708.48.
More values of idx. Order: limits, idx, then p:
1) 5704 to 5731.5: -0.2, 1.18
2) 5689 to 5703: 1.5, 0.26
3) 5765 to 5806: -0.4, 1.48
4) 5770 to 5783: 2.5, 0.10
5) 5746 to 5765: 2.0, 0.16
